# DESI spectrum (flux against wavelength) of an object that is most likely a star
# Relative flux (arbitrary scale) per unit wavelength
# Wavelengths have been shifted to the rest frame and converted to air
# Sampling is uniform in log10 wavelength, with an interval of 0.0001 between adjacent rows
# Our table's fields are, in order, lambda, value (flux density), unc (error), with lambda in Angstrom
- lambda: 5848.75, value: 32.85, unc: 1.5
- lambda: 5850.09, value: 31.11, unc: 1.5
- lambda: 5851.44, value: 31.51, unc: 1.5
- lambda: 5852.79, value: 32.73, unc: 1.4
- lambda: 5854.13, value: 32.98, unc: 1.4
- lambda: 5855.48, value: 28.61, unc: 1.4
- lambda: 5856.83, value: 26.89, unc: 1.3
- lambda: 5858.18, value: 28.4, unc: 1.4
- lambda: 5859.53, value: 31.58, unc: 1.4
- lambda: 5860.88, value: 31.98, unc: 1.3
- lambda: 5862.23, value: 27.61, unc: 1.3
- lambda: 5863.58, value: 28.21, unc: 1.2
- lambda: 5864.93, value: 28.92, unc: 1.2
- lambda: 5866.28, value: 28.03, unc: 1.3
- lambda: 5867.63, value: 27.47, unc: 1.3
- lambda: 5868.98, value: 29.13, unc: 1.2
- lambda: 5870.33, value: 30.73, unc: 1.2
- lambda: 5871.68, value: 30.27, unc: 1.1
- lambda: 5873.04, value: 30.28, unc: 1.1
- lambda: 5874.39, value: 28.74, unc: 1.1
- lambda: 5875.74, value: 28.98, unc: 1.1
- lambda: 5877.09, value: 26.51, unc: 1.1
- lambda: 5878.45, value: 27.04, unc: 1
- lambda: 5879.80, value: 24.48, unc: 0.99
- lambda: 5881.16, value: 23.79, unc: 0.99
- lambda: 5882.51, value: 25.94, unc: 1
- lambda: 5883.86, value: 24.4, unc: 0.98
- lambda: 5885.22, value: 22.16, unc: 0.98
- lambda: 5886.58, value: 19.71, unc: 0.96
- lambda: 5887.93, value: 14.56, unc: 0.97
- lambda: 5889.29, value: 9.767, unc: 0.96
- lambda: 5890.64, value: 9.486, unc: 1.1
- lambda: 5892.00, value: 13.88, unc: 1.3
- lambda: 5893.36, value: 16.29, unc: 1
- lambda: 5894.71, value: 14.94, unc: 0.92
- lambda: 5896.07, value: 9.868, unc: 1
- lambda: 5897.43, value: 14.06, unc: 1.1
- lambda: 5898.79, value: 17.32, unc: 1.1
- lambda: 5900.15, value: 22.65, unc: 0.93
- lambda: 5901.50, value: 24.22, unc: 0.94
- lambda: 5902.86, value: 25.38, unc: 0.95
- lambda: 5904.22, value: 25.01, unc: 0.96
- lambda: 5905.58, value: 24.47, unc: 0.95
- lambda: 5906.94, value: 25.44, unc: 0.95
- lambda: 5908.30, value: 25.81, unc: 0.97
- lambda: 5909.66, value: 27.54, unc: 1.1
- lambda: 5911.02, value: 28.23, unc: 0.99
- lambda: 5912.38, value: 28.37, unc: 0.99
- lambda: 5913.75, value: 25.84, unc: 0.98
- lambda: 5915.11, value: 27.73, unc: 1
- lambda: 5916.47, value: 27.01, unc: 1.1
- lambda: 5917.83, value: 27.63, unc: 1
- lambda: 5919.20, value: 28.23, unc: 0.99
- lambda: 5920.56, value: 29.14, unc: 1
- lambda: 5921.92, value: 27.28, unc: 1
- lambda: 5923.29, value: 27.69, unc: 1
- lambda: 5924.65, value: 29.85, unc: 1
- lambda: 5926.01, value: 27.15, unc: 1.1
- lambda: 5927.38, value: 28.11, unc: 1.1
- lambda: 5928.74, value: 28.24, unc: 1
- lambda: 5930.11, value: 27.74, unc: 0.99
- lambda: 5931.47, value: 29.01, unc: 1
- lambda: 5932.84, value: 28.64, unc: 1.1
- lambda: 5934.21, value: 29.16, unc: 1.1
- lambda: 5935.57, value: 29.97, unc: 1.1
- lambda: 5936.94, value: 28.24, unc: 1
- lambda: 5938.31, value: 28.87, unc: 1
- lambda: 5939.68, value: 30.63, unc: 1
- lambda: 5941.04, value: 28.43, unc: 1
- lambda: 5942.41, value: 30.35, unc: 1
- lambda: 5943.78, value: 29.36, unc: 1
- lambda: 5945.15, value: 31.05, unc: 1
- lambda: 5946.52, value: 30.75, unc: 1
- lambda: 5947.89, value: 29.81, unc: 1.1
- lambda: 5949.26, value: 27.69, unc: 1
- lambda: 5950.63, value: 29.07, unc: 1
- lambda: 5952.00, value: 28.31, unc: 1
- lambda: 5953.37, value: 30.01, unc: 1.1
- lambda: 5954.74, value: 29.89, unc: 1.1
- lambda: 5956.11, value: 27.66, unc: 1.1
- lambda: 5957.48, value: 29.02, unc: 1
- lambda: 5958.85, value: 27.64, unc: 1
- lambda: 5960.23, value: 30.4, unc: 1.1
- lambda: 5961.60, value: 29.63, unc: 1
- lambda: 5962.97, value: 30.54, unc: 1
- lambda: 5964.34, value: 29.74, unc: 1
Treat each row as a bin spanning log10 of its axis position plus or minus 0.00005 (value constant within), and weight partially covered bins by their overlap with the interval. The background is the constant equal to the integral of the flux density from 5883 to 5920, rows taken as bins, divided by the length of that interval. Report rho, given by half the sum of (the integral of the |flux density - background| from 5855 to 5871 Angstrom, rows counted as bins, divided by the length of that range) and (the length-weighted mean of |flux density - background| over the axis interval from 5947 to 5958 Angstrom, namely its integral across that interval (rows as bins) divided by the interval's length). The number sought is 7.4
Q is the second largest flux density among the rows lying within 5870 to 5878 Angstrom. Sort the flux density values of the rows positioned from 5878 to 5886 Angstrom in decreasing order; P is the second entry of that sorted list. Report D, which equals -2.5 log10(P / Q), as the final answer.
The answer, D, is 0.17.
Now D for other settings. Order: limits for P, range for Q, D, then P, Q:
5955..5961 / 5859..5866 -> 0.09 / 29.02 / 31.58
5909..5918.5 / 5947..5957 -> 0.06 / 28.23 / 29.89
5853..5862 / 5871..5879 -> -0.06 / 31.98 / 30.27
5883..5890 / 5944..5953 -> 0.36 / 22.16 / 30.75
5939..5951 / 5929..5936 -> -0.06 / 30.75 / 29.16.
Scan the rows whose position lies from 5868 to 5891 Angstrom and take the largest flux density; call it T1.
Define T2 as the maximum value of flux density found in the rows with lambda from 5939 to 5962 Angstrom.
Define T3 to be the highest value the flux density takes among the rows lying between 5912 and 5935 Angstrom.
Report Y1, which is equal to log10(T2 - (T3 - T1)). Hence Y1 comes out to 1.504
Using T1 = 30.73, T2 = 31.05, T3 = 29.85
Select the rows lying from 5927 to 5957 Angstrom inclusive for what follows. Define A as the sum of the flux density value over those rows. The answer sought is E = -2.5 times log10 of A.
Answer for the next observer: -7.0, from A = 641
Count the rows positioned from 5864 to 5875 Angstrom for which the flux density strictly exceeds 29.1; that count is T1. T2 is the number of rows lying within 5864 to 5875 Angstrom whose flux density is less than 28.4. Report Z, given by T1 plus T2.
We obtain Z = 6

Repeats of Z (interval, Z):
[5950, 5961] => 6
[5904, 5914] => 8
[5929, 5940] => 5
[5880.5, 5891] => 8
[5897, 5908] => 8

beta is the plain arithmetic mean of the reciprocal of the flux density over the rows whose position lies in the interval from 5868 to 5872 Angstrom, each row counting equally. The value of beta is 0.0333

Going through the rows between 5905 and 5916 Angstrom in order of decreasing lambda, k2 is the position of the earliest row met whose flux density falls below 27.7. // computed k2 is 5913.75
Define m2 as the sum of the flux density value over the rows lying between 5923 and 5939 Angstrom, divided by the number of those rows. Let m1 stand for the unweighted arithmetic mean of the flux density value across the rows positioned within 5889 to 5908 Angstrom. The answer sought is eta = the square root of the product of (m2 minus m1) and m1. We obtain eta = 14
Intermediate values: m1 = 18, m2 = 28.6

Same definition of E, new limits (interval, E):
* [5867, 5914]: -7.3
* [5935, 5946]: -5.9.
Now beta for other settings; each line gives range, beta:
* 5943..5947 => 0.0329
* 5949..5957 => 0.0348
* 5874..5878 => 0.0357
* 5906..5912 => 0.0374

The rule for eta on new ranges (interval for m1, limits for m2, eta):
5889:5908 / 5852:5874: 14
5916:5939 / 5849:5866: 7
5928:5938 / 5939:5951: 5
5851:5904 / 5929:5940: 11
